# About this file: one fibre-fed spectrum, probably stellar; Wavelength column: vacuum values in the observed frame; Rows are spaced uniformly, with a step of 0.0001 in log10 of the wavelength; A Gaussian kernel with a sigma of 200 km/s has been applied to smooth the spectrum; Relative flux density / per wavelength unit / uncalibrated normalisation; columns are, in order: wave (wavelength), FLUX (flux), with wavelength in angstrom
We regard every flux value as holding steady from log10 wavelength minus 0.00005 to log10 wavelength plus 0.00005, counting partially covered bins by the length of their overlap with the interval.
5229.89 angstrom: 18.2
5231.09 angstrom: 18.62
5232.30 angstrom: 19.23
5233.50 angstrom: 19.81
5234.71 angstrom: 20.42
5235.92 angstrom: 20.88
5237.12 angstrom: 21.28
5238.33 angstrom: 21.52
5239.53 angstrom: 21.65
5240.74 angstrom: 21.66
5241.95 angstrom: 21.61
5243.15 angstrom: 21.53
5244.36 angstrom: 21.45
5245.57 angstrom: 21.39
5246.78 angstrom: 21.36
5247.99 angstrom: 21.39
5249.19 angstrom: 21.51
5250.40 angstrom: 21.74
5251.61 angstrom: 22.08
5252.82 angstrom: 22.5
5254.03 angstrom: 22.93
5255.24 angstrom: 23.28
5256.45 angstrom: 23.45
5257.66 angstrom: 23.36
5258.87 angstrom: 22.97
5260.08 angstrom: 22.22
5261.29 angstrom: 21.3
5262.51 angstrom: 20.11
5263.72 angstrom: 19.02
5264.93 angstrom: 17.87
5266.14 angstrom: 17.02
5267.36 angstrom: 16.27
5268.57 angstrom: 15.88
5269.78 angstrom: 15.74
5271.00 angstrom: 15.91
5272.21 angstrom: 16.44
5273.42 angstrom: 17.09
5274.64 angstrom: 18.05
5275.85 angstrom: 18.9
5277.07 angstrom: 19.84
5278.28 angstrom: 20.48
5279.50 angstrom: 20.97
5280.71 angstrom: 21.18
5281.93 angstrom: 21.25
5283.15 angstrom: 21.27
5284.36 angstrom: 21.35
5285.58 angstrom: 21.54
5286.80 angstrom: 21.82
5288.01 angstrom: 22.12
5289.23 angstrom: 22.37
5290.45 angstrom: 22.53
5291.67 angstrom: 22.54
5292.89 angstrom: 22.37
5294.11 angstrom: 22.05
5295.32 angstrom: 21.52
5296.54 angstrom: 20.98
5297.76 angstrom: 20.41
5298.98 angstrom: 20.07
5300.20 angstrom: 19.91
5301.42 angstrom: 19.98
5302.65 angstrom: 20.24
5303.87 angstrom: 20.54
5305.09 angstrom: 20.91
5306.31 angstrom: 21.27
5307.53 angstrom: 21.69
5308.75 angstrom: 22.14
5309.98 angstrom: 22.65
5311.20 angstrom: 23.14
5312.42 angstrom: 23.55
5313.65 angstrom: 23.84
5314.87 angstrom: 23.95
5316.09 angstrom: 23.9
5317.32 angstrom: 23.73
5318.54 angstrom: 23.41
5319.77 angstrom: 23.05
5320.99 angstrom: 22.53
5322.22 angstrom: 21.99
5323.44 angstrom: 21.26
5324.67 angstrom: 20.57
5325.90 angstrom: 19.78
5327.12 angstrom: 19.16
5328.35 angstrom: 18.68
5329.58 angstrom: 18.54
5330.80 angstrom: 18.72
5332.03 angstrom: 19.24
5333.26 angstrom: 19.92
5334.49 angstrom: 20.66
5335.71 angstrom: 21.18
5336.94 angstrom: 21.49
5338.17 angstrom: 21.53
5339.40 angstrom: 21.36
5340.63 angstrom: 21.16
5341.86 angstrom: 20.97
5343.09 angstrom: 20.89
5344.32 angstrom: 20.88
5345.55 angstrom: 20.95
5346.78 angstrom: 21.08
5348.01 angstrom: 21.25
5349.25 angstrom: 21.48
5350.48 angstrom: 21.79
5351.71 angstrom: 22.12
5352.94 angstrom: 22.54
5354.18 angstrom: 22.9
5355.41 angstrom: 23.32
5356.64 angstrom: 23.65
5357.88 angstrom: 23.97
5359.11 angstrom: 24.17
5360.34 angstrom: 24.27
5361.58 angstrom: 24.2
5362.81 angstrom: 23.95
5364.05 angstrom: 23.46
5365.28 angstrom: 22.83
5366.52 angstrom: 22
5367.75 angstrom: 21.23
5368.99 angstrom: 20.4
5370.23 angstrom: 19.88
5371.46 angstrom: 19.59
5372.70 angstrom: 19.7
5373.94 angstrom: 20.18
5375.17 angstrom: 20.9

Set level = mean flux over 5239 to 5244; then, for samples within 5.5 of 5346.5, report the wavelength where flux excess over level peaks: 5351.71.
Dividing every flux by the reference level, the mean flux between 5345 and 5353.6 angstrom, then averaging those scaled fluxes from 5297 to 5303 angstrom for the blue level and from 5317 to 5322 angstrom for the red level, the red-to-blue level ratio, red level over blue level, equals 1.15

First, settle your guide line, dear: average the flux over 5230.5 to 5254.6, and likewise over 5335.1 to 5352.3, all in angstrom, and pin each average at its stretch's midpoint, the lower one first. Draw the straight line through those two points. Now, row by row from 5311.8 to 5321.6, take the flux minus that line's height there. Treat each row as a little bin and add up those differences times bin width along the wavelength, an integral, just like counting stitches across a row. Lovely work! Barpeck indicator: 22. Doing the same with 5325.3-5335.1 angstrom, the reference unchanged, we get -19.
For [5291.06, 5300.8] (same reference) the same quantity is 0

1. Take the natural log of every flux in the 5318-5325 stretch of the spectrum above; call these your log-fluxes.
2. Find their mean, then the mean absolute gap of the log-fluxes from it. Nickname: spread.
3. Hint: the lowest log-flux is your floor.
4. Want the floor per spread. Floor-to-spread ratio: 77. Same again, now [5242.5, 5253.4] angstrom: 225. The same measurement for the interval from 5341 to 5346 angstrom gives 1695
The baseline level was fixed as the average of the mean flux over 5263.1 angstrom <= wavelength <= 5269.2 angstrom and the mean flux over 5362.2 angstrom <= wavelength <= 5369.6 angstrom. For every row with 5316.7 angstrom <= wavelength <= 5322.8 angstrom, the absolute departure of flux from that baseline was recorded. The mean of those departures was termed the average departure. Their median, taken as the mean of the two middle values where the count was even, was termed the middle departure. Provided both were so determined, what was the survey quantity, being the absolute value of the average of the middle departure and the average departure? 3.2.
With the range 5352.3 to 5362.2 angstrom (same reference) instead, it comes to 4.0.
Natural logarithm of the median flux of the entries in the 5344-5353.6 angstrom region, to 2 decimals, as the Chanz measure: 3.06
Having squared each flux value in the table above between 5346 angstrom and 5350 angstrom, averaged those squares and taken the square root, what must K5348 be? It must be 21.3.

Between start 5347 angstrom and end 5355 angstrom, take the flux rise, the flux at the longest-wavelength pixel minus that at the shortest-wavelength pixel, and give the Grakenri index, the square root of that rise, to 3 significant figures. 1.28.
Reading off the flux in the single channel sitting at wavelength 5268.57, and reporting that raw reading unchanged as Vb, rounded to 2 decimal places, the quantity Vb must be 15.88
